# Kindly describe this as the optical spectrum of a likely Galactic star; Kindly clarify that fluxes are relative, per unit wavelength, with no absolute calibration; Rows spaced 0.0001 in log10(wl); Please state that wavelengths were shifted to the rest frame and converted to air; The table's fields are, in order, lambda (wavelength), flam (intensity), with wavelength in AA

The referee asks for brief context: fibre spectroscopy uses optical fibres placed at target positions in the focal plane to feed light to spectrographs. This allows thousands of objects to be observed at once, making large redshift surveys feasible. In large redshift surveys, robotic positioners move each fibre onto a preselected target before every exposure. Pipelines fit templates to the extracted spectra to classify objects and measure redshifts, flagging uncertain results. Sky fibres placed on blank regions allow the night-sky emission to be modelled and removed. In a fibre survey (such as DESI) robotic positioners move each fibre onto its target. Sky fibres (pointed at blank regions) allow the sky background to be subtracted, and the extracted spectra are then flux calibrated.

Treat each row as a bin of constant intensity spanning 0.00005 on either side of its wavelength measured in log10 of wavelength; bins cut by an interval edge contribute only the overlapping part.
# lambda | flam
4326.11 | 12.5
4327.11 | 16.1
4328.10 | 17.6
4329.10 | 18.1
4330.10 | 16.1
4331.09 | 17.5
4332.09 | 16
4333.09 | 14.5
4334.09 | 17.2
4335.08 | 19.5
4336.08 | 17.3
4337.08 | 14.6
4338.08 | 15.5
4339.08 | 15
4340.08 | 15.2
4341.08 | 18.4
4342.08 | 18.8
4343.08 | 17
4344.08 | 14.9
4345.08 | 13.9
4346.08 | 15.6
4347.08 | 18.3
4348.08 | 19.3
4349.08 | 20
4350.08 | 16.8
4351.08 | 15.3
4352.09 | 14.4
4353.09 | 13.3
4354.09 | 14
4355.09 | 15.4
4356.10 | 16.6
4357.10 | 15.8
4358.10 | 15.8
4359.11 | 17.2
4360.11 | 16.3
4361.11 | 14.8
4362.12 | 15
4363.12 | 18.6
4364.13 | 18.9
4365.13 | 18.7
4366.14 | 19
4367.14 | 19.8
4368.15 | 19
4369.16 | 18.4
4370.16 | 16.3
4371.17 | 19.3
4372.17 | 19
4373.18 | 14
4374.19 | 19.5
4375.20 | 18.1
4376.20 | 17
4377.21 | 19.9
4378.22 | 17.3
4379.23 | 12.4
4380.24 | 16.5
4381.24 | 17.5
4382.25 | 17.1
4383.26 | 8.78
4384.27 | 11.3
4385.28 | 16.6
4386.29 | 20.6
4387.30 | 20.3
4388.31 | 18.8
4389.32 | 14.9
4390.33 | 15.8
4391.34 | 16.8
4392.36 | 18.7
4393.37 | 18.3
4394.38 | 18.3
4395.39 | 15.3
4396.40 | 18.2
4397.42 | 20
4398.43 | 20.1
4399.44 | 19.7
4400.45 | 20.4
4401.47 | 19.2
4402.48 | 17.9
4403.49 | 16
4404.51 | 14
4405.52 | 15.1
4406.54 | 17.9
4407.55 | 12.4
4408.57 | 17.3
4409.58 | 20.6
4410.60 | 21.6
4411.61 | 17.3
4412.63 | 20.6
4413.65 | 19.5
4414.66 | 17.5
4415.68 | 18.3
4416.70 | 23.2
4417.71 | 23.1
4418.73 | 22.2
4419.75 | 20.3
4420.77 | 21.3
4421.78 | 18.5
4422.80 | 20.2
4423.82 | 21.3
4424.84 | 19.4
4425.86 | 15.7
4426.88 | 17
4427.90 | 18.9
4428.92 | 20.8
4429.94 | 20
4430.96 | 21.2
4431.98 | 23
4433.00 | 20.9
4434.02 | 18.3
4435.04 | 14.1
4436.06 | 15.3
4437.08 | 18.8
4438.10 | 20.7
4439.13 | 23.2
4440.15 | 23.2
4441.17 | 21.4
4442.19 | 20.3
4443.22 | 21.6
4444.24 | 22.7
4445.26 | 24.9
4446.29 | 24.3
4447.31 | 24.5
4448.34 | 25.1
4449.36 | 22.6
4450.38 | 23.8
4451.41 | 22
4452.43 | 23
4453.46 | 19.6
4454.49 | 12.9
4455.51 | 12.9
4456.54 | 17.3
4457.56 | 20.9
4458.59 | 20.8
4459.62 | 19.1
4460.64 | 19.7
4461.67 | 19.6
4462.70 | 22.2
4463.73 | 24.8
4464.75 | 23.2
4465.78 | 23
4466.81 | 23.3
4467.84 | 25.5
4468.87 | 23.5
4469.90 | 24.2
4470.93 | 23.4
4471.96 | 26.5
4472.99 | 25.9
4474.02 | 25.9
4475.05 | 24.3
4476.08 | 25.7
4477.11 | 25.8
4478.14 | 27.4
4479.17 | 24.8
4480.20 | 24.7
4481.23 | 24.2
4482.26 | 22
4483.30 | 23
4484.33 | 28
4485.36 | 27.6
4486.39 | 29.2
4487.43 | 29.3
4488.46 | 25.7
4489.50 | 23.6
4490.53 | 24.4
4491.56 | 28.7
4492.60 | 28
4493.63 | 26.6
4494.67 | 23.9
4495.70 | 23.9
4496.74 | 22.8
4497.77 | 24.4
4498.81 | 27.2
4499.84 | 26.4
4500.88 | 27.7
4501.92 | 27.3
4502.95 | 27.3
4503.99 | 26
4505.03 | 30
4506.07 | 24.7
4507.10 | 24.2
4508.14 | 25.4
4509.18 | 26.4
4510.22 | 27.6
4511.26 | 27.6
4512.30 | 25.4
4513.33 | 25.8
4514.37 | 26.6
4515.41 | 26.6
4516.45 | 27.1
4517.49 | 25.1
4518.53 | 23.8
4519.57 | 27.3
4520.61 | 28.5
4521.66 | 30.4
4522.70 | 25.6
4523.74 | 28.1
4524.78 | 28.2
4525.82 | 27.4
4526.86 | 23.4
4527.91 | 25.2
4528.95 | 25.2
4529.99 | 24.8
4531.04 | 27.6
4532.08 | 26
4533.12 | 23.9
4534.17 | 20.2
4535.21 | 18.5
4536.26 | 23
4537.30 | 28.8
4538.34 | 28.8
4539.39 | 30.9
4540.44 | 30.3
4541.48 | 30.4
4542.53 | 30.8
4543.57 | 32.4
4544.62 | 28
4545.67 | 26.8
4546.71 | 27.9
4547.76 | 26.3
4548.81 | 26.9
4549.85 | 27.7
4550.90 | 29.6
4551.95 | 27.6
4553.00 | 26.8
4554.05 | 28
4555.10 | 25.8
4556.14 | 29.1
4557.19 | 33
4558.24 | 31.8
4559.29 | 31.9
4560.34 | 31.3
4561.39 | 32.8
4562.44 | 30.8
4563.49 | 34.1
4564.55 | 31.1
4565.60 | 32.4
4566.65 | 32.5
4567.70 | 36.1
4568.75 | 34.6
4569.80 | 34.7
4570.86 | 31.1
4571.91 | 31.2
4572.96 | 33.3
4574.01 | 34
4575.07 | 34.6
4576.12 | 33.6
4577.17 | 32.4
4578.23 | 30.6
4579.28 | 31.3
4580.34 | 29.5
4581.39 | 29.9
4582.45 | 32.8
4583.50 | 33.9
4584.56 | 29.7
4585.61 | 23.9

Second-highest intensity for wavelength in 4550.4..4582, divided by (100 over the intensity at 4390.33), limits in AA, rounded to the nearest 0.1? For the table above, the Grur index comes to 5.5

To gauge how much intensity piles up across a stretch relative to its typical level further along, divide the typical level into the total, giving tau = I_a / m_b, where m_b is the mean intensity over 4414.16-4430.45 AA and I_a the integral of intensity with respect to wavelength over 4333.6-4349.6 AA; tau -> 13.6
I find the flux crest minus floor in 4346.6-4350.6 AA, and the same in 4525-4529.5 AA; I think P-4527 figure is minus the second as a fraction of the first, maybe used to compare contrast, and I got -1.25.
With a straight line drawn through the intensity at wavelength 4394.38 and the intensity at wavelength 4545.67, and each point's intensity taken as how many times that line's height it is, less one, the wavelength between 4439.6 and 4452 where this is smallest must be 4442.19 AA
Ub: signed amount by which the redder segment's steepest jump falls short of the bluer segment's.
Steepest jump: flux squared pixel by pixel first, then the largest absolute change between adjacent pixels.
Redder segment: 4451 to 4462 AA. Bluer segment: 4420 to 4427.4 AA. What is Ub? -88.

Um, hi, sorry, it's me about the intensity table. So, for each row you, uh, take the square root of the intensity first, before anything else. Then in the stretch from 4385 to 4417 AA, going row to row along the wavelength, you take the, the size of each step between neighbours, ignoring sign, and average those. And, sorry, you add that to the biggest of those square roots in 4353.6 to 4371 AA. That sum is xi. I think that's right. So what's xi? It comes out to 4.7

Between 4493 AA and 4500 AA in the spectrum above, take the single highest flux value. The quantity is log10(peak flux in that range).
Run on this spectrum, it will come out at 1.43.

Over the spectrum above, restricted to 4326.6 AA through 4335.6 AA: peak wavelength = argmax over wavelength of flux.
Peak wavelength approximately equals 4335.08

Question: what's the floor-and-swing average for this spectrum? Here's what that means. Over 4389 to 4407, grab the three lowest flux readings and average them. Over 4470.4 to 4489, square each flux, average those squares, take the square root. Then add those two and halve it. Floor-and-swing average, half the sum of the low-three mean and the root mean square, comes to 20.2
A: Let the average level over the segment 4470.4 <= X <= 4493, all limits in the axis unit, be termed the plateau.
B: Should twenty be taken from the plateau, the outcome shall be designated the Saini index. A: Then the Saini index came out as 6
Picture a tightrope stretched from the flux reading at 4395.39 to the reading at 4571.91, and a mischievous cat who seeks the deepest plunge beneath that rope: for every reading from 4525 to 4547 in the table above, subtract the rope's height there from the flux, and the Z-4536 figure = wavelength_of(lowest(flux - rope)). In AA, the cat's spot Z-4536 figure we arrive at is 4535.21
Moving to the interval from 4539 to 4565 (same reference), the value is 4555.10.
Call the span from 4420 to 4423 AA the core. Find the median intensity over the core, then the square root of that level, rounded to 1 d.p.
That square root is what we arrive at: 4.5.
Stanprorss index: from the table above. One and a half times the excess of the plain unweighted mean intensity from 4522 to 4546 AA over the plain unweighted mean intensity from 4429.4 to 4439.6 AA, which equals 11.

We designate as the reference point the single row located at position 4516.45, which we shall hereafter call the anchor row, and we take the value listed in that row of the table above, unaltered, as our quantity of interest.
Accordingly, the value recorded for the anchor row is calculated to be 27.1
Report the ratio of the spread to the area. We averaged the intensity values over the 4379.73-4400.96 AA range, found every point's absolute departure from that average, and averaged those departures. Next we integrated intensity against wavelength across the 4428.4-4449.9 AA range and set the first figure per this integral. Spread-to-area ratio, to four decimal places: 0.0048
